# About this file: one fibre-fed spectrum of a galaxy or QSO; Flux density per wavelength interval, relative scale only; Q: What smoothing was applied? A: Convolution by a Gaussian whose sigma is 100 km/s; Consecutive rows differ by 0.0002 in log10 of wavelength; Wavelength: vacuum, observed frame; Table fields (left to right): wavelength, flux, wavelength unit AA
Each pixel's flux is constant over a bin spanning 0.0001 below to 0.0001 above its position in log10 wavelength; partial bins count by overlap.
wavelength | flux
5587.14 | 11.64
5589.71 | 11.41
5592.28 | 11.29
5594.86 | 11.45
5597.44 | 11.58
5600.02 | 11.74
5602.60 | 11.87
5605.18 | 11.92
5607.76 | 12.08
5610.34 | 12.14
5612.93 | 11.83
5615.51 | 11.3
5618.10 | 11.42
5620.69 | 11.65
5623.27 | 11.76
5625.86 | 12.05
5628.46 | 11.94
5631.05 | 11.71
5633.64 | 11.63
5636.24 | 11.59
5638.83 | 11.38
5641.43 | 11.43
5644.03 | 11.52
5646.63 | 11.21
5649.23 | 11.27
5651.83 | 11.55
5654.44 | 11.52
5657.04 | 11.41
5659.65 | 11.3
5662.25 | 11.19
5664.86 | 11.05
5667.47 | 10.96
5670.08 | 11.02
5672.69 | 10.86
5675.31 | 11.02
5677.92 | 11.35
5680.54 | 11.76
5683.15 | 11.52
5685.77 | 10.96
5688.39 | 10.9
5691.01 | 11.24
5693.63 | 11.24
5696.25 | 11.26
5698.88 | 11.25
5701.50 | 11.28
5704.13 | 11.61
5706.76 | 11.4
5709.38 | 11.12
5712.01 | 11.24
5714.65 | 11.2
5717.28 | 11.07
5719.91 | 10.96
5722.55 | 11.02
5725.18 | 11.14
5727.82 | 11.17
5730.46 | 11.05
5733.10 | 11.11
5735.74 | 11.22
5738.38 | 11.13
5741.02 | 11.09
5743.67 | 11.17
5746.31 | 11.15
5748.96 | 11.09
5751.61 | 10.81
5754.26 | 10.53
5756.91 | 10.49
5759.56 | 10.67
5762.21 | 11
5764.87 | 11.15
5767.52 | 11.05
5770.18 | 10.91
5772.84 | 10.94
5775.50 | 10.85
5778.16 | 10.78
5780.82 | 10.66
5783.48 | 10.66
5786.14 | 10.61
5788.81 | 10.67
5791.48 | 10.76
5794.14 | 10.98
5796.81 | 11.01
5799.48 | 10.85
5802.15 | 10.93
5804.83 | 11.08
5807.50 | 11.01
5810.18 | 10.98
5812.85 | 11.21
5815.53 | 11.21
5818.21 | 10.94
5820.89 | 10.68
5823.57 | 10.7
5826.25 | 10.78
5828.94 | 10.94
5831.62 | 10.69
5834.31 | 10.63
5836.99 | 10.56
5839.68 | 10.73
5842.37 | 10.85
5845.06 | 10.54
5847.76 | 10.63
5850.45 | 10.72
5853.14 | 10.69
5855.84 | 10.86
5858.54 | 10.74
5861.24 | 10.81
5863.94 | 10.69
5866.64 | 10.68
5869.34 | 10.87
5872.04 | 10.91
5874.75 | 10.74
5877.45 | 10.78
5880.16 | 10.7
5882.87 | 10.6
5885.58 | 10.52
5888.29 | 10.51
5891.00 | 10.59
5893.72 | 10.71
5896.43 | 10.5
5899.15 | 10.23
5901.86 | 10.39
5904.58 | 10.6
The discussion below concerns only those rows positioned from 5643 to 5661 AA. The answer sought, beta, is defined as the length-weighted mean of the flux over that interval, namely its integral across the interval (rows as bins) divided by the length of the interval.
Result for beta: 11.4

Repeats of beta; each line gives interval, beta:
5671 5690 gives 11.2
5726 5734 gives 11.1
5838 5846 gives 10.7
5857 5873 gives 10.8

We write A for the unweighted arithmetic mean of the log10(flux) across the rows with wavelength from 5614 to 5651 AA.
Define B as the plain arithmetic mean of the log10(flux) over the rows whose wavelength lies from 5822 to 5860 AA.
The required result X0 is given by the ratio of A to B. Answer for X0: 1.03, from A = 1.06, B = 1.03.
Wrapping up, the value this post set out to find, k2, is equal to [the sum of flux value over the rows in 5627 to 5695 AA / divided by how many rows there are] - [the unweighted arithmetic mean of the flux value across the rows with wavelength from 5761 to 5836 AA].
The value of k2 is 0.4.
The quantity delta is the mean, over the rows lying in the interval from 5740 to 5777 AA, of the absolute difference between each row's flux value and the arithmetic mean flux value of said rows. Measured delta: 0.181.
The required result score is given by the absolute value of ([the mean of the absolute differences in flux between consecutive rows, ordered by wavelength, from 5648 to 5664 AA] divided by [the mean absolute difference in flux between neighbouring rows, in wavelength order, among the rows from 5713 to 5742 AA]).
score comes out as 1.47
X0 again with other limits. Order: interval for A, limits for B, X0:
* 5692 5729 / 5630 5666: 0.99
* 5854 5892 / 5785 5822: 0.99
